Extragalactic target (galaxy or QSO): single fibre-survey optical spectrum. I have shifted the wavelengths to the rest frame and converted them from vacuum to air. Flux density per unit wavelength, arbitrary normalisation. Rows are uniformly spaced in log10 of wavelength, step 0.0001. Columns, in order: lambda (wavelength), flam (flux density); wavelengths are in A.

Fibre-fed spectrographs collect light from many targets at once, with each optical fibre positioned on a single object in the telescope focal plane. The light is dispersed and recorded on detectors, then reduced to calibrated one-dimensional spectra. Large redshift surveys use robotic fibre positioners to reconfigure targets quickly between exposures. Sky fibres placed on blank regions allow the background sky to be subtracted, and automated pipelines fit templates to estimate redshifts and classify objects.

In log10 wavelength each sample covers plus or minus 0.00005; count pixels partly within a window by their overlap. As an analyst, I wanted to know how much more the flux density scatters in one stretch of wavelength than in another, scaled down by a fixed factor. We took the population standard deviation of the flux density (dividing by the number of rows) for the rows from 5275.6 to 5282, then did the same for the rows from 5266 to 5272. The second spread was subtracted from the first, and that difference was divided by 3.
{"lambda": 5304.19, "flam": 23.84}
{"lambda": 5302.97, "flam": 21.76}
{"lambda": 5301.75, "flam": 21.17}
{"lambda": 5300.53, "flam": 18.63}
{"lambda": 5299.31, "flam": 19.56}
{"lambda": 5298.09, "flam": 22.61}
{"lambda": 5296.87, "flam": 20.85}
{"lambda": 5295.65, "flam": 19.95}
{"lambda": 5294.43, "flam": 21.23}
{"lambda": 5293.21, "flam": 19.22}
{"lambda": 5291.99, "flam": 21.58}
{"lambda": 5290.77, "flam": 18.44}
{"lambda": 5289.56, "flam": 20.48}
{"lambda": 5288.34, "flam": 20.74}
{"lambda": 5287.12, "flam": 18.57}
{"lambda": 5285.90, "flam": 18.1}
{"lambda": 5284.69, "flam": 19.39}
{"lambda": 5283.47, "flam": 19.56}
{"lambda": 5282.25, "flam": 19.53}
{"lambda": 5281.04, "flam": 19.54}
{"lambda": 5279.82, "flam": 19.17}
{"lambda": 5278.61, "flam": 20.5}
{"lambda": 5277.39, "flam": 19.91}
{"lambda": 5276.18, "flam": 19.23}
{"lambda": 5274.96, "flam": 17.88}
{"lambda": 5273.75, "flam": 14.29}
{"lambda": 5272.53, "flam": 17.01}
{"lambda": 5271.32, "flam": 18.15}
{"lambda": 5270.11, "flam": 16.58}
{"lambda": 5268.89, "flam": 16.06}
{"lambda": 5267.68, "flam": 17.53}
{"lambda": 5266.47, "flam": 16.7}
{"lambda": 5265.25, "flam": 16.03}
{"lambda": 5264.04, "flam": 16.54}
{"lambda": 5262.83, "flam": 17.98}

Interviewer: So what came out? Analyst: -0.1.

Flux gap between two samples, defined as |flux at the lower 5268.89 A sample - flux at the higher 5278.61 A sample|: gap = 4.4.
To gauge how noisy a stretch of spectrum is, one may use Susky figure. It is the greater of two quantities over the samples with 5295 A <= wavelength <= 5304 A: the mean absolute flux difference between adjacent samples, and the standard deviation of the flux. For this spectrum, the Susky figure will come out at 1.63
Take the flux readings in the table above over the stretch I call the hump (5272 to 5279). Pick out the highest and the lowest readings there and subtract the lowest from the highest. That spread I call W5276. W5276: 6.2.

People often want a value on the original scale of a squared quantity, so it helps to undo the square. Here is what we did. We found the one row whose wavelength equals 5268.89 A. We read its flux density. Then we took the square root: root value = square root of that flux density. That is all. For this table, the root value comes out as 4.01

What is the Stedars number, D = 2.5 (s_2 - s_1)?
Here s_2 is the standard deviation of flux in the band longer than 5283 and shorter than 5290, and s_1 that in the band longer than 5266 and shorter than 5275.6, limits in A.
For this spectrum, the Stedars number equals -0.5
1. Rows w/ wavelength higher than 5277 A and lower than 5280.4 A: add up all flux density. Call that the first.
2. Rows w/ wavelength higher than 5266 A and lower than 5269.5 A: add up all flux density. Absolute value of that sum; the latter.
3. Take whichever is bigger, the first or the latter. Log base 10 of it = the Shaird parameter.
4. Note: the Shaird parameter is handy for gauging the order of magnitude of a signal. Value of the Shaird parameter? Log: 1.78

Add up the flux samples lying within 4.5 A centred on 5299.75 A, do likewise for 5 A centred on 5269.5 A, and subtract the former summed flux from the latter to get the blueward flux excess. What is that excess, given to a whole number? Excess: -14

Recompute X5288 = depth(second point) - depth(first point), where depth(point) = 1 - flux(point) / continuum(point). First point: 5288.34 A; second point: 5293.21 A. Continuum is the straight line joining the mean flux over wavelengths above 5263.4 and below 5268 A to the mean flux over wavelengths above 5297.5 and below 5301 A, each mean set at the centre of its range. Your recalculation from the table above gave 0.11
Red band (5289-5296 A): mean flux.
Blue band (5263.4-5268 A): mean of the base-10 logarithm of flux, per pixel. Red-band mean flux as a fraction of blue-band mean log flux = 16.5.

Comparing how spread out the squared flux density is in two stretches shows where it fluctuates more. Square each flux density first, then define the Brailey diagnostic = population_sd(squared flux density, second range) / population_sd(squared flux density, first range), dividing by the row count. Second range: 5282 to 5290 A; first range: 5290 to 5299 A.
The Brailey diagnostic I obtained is 0.62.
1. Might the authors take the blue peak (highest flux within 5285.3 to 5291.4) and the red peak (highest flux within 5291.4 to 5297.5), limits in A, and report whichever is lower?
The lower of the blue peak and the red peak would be 20.7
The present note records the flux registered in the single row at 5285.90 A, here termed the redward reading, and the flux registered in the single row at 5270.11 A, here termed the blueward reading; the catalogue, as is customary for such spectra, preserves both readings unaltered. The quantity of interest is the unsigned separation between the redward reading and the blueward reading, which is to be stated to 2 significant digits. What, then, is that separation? 1.5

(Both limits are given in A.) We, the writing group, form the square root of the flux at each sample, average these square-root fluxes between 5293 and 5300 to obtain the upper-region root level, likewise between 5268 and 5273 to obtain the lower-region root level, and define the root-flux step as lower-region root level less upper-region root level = -0.42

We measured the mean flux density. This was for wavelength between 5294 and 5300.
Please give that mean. 21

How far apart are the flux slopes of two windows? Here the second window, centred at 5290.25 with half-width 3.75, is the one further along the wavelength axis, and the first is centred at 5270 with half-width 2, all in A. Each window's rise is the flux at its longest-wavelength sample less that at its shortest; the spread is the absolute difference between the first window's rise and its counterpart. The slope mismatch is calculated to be 1.4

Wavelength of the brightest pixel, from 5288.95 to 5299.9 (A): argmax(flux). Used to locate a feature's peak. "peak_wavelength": 5298.09 A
